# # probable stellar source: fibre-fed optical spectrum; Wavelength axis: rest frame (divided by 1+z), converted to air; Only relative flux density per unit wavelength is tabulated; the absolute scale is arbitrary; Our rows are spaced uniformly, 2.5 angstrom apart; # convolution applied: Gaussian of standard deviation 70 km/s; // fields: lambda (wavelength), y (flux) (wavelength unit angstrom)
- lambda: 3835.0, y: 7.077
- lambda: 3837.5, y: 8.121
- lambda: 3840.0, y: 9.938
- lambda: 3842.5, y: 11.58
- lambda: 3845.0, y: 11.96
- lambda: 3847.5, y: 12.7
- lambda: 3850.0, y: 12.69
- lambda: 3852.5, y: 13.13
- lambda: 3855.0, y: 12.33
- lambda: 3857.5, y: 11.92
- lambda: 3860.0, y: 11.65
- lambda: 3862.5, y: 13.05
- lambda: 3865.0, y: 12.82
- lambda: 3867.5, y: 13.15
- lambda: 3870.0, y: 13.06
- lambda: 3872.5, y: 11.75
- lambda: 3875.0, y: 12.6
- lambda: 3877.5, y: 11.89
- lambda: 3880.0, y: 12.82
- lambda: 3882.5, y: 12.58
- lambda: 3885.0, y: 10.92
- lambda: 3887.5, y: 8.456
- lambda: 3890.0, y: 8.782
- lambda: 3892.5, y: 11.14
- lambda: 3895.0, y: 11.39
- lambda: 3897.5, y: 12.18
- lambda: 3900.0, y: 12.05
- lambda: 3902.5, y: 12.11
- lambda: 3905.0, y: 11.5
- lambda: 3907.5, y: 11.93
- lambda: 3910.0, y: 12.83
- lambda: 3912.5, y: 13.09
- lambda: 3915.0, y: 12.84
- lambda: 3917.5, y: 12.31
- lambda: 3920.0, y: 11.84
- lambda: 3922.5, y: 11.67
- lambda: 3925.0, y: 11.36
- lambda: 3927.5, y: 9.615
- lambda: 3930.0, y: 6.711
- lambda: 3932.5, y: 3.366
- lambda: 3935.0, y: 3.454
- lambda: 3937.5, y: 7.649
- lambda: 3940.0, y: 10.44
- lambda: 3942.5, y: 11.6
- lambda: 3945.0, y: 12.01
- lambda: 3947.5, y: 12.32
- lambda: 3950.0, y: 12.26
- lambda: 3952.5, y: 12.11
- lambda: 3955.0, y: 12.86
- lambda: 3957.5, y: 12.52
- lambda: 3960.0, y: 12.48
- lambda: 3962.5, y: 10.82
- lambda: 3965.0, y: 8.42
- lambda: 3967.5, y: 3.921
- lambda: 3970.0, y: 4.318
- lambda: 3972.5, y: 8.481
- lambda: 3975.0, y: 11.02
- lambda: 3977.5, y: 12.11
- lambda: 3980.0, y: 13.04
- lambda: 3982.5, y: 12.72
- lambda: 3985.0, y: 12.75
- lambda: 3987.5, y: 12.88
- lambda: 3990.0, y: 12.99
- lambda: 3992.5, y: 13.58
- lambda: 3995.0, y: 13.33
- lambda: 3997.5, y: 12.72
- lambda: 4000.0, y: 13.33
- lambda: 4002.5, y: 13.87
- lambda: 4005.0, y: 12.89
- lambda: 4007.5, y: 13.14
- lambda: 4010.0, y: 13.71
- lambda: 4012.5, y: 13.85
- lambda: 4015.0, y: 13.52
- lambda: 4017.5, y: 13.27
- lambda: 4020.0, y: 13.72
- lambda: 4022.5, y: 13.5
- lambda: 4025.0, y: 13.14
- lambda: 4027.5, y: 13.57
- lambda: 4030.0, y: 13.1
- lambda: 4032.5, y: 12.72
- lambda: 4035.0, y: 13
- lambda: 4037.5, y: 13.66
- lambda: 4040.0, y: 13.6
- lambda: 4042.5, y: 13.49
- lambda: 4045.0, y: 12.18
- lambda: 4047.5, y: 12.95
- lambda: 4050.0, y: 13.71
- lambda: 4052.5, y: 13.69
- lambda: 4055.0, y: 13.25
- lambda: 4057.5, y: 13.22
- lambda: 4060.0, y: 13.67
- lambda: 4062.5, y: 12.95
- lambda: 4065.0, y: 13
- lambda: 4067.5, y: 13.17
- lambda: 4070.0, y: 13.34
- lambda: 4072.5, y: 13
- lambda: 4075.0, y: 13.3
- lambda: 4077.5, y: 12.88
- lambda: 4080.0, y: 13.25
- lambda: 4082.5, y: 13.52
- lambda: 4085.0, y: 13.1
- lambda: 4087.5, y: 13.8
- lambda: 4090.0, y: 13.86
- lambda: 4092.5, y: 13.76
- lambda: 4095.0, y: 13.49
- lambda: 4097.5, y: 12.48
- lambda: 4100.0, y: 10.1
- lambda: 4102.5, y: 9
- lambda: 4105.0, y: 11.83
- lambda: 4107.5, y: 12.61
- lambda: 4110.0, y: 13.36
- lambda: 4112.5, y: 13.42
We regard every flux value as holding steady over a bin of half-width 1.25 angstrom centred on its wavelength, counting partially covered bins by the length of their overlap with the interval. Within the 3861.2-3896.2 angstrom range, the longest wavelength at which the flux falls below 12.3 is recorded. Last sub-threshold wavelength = 3895.0 angstrom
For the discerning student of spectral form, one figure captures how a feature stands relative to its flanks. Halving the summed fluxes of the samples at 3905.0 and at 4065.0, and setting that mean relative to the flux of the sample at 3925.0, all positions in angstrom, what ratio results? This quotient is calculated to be 1.08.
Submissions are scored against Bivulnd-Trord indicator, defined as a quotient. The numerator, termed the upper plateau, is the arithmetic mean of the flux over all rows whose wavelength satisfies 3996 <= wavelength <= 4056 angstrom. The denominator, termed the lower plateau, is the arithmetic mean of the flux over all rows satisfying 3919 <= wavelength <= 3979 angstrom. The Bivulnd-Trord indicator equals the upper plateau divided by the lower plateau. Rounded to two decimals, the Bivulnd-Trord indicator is 1.37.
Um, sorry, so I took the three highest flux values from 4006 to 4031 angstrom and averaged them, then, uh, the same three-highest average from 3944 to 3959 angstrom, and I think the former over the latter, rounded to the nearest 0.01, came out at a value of 1.09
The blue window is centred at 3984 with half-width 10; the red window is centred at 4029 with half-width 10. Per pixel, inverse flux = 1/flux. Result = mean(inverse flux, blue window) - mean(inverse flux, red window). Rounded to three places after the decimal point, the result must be 0.004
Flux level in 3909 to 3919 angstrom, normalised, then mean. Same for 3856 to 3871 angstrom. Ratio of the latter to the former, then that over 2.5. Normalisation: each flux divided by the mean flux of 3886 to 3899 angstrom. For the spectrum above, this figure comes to 0.395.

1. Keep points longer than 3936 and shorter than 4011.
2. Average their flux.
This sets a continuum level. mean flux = 11.5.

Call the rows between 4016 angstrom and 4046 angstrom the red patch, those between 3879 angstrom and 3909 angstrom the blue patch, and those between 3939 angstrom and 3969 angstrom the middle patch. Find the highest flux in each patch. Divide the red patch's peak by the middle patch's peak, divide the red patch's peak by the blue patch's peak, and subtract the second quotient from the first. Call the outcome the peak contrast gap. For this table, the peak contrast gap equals -0.003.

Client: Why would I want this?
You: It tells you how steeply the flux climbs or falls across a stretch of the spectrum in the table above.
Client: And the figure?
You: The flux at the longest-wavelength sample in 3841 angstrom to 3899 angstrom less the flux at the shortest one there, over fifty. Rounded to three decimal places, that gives 0.012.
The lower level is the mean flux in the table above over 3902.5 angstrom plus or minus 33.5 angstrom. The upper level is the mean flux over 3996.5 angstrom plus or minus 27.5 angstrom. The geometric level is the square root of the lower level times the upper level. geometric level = 11.7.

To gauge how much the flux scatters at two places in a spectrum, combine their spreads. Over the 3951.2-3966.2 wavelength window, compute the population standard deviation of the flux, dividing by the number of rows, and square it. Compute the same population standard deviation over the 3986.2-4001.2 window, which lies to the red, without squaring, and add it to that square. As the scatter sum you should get 2.7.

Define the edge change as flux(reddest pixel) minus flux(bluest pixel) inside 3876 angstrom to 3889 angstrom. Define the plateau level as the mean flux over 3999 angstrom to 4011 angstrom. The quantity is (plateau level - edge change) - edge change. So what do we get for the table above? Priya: 20.3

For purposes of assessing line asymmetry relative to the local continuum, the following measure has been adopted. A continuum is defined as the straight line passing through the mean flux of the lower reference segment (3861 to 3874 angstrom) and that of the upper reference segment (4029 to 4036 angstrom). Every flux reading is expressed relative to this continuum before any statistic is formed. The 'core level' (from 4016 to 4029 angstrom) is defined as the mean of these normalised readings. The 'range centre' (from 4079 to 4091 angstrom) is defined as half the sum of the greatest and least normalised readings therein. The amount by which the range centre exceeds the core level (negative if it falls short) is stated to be 0.00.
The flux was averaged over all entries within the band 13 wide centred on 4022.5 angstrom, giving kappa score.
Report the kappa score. 13.44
